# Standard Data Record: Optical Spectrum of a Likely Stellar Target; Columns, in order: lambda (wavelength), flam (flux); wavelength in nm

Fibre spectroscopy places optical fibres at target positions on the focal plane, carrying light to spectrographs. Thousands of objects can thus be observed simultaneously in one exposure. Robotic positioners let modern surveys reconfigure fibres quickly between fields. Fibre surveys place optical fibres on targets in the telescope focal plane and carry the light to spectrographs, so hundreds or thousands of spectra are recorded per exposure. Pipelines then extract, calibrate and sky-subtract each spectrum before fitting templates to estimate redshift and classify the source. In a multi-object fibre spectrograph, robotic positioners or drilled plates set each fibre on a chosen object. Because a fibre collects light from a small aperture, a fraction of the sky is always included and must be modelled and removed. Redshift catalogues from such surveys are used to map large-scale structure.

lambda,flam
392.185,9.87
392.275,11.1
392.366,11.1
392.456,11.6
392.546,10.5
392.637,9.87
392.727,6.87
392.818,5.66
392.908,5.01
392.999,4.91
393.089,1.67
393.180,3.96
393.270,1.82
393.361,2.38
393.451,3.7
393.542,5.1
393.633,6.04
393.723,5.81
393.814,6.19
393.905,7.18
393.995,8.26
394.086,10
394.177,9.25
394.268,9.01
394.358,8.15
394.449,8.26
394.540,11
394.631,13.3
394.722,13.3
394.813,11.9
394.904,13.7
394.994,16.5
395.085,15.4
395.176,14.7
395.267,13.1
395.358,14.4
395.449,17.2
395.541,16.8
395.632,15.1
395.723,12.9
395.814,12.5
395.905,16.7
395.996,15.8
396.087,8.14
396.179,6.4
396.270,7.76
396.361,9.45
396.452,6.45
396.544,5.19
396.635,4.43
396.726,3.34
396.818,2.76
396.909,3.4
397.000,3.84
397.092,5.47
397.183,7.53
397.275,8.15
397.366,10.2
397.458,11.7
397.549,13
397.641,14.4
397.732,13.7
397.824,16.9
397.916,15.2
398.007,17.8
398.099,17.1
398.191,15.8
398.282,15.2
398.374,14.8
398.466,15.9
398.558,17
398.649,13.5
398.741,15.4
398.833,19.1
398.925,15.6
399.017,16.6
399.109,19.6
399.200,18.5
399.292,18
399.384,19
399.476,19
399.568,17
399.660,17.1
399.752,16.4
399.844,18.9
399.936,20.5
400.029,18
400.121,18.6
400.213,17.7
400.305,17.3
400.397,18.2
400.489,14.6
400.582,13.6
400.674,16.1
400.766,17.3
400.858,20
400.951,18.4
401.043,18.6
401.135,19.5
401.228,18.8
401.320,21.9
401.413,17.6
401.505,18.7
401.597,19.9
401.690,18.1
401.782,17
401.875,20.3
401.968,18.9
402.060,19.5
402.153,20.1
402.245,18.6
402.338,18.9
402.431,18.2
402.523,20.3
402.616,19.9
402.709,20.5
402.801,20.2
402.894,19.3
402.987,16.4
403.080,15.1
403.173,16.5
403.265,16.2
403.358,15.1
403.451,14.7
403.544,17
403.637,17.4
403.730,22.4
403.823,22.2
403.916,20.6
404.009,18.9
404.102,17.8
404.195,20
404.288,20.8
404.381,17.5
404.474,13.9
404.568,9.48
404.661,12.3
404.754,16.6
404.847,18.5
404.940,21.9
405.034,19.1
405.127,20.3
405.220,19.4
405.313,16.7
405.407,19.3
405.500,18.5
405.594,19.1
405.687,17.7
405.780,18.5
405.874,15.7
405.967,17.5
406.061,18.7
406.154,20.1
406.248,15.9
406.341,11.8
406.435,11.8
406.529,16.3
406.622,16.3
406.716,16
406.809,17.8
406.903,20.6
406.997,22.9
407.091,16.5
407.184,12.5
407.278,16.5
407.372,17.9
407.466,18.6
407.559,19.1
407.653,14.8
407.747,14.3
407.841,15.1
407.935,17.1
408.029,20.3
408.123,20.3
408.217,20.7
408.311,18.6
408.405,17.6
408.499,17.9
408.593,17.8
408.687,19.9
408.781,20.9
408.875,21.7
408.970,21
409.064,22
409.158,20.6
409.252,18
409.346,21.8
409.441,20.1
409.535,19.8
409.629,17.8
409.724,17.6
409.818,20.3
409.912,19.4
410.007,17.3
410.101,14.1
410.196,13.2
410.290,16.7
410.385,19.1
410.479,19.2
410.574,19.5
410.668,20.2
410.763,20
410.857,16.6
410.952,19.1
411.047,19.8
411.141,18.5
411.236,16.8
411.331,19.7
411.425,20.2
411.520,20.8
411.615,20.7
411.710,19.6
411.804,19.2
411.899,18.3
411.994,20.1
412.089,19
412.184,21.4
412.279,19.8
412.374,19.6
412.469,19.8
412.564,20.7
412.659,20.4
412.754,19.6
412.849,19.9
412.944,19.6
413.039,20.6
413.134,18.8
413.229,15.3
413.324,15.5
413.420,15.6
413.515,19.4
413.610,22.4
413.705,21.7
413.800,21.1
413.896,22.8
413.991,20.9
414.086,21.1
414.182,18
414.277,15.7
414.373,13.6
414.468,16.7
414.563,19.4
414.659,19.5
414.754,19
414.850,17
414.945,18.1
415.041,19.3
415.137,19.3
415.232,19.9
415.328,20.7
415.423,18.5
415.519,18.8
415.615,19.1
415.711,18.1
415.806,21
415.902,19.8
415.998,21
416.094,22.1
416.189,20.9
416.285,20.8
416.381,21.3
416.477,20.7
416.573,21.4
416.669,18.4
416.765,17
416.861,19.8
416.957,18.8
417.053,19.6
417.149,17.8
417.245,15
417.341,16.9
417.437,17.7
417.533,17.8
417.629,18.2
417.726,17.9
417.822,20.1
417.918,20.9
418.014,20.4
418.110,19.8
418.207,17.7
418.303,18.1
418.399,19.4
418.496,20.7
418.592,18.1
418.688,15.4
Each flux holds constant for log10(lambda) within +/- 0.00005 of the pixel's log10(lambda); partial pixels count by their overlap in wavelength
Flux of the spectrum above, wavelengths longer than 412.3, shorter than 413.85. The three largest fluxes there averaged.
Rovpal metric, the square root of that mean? 4.66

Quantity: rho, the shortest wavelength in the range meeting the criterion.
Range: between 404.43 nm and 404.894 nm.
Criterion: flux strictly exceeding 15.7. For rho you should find 404.754 nm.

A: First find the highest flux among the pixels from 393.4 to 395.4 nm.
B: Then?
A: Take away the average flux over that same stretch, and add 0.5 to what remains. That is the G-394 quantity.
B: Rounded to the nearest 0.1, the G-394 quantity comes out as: 6.8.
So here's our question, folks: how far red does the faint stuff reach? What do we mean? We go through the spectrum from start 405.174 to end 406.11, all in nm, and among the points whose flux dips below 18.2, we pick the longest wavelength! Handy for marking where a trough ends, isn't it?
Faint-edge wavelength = 405.967 nm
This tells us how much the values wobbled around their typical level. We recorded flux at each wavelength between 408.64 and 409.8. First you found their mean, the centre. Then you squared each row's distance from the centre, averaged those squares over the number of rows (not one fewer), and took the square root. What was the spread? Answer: 1.5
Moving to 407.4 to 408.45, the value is 2.2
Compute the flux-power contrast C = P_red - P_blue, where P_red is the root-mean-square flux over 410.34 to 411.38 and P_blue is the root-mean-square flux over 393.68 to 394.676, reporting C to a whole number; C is 10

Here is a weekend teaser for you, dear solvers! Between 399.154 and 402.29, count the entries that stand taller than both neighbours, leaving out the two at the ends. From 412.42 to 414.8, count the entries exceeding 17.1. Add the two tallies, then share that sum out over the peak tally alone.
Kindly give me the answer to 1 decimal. 2.9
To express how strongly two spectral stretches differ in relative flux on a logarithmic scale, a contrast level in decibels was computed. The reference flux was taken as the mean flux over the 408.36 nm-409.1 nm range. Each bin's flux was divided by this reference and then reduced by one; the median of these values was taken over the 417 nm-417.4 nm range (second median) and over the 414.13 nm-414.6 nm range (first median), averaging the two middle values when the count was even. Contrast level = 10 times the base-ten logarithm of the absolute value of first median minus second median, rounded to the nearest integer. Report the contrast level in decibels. -15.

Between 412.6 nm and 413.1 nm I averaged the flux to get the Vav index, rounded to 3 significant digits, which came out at 20.0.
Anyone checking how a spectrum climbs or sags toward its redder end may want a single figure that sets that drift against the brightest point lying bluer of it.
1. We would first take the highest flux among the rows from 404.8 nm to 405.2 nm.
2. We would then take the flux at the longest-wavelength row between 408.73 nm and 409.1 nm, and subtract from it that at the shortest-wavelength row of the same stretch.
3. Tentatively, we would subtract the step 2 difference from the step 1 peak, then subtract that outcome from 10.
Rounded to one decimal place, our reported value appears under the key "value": -10.8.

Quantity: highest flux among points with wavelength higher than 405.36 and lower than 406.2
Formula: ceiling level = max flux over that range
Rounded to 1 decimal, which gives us 20.1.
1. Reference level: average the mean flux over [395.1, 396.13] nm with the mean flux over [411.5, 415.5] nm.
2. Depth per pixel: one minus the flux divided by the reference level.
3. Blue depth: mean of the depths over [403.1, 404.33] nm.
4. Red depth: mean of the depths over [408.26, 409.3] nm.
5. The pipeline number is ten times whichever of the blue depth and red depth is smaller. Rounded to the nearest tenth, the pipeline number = -1.7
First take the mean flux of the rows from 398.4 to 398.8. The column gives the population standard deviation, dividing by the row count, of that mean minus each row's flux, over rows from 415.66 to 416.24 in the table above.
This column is 1.26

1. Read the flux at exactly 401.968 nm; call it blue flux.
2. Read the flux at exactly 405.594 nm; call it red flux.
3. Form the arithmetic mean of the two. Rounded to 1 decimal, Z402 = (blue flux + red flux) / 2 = 19.0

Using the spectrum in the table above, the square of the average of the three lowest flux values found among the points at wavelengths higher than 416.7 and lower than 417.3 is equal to 276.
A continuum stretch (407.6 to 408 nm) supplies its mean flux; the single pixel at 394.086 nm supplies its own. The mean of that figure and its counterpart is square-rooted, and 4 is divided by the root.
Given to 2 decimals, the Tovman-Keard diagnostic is 1.12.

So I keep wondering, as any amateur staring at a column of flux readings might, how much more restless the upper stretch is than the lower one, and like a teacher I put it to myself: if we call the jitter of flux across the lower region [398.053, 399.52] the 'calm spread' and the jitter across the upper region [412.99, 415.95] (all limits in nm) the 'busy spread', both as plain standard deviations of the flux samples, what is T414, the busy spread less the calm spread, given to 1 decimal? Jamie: 0.4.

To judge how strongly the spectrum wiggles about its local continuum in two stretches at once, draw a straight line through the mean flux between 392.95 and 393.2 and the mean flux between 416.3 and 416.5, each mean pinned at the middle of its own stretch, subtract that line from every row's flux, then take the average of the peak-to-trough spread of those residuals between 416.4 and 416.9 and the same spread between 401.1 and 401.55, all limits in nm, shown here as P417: 4.5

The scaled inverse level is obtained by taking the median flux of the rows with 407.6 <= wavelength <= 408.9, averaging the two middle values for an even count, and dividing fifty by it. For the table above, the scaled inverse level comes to 2.74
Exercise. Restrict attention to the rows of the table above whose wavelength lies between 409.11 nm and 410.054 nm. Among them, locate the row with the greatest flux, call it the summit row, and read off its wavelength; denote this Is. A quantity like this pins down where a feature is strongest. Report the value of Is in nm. 409.346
